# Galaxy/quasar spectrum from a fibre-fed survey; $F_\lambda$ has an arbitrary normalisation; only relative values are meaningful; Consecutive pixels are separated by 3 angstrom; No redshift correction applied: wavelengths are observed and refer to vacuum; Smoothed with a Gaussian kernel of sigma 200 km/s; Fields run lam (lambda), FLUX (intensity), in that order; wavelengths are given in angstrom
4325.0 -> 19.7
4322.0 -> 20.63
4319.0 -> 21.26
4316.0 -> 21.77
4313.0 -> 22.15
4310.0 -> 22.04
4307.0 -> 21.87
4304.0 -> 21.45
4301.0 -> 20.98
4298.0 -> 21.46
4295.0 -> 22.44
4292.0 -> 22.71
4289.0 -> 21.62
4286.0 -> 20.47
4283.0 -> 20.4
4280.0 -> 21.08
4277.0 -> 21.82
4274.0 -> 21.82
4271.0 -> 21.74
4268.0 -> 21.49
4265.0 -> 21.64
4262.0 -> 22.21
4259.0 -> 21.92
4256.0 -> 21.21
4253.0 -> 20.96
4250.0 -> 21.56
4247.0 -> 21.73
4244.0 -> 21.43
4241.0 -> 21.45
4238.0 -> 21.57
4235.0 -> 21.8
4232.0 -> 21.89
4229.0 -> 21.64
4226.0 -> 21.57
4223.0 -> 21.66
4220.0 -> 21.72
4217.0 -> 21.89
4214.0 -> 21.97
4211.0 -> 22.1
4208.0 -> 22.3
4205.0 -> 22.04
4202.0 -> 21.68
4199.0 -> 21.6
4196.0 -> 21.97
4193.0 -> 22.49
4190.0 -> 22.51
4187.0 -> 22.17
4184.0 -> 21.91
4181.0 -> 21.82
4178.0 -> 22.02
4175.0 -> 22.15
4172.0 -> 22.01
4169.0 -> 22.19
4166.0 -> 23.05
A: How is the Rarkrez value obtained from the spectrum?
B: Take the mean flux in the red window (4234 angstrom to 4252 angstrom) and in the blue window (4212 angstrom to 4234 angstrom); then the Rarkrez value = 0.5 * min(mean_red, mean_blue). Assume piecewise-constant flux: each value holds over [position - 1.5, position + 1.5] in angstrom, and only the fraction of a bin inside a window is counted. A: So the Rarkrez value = 10.8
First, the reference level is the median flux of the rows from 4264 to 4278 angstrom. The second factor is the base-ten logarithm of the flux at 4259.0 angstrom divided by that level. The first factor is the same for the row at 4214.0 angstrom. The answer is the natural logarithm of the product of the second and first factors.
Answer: -11.0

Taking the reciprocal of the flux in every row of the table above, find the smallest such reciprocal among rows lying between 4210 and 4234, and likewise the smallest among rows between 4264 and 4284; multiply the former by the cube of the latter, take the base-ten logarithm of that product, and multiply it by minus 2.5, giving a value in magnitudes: 13.4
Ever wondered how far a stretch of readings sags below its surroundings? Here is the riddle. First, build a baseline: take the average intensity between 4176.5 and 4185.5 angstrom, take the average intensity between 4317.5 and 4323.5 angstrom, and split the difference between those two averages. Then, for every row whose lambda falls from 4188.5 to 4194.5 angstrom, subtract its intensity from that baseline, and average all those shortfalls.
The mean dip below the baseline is -1.1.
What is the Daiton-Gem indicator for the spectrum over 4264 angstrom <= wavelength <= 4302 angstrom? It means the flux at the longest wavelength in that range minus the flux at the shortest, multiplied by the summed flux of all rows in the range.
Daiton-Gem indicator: -185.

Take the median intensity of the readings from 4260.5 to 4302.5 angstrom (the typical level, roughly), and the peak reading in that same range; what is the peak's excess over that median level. 1.08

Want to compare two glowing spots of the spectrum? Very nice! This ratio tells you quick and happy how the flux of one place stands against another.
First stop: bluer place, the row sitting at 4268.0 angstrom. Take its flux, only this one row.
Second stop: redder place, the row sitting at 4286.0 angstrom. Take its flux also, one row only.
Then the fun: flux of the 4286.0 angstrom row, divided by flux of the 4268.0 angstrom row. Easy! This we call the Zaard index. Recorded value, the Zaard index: 0.95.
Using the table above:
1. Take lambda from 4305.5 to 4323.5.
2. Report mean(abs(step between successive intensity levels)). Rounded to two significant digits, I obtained 0.36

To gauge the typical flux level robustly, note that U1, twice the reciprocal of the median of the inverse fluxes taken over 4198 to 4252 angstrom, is 43.4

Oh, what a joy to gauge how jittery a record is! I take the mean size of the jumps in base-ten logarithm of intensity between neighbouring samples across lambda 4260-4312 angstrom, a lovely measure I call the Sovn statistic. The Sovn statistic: 0.0095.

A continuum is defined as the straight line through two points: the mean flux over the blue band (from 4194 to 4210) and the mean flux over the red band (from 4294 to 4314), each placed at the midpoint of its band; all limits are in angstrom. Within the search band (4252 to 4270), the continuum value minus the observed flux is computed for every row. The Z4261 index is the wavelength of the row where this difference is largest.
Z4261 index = 4253.0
